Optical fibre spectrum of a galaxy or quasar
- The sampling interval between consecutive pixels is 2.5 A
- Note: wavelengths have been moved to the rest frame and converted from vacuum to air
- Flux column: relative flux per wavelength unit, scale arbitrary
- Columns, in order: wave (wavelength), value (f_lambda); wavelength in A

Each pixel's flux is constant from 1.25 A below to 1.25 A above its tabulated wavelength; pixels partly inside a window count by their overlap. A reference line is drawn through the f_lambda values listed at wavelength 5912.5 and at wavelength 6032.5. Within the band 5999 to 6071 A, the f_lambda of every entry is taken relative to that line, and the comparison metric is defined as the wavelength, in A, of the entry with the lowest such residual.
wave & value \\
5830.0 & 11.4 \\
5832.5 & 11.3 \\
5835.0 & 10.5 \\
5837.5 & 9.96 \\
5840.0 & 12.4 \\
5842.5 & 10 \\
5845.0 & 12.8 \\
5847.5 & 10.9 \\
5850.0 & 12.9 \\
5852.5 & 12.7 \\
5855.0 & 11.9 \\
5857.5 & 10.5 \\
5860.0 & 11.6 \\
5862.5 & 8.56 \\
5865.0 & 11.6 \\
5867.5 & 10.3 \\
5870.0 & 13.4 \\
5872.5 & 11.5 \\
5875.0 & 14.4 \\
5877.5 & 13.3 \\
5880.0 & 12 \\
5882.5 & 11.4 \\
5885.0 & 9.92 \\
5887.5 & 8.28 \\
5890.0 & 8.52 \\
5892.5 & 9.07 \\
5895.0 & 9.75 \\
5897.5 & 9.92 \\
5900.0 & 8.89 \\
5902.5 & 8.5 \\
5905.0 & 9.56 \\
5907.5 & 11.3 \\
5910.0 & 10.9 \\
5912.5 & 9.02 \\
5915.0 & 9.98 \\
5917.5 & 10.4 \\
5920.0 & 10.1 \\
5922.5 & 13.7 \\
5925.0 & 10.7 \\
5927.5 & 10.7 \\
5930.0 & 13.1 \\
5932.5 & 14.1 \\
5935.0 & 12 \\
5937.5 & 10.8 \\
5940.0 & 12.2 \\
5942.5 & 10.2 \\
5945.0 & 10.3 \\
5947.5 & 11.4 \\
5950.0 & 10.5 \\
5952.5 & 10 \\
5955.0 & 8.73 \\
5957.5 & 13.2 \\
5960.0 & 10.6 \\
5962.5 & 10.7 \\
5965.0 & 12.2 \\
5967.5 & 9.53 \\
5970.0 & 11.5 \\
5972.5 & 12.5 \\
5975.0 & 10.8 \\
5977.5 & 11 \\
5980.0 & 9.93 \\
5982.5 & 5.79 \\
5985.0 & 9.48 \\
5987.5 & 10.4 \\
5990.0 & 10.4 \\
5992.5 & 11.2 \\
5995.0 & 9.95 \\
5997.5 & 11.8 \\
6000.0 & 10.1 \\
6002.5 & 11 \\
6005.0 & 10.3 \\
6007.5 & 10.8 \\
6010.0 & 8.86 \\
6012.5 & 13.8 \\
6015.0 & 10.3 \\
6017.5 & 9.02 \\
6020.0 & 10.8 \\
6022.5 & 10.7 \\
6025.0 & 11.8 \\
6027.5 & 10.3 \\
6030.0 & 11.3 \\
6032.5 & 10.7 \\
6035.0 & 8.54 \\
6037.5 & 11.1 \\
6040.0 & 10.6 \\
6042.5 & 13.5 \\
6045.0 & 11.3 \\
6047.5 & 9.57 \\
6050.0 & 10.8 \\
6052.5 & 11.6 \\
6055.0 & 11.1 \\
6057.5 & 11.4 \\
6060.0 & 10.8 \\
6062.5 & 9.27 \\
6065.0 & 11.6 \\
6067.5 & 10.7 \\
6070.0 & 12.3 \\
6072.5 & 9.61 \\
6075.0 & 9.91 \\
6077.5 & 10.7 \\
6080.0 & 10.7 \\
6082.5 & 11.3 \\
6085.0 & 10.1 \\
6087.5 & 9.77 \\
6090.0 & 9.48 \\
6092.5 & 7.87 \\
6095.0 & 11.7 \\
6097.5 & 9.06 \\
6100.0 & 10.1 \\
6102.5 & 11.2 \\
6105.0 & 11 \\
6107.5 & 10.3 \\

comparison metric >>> 6035.0 A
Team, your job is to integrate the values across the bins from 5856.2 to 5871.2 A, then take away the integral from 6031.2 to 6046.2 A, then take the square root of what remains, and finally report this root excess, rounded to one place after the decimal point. 0.7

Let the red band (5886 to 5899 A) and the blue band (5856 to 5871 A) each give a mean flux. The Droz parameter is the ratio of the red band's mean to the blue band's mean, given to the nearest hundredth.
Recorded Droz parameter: 0.83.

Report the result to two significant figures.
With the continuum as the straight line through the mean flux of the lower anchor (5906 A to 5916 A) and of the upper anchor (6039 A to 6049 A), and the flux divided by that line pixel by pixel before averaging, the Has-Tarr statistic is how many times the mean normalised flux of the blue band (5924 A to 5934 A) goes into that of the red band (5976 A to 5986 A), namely 0.72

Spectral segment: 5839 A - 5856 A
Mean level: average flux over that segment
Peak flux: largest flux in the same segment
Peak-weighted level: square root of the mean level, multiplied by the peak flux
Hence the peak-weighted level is 44.6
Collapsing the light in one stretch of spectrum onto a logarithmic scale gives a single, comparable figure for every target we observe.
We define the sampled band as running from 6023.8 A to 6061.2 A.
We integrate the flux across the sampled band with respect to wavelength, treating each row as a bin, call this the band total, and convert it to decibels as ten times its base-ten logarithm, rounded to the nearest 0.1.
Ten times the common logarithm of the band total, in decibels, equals 26.1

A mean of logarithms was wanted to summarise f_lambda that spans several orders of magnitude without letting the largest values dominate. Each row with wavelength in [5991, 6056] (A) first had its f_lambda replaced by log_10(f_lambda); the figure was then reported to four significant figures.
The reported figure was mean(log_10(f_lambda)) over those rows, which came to 1.031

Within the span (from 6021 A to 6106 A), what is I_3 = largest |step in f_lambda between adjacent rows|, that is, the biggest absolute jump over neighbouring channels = 3.8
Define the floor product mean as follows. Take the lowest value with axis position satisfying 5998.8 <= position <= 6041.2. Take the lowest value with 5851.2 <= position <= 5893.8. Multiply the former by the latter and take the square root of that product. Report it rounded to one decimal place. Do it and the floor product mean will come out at 8.4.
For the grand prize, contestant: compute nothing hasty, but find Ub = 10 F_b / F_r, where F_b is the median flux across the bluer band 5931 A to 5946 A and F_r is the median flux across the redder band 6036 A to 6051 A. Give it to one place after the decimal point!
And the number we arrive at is 10.4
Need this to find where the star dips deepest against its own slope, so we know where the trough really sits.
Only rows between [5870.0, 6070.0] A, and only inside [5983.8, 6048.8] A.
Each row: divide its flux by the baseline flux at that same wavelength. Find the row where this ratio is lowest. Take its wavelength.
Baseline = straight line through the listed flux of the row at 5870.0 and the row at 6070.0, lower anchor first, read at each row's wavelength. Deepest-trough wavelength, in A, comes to 6035.0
